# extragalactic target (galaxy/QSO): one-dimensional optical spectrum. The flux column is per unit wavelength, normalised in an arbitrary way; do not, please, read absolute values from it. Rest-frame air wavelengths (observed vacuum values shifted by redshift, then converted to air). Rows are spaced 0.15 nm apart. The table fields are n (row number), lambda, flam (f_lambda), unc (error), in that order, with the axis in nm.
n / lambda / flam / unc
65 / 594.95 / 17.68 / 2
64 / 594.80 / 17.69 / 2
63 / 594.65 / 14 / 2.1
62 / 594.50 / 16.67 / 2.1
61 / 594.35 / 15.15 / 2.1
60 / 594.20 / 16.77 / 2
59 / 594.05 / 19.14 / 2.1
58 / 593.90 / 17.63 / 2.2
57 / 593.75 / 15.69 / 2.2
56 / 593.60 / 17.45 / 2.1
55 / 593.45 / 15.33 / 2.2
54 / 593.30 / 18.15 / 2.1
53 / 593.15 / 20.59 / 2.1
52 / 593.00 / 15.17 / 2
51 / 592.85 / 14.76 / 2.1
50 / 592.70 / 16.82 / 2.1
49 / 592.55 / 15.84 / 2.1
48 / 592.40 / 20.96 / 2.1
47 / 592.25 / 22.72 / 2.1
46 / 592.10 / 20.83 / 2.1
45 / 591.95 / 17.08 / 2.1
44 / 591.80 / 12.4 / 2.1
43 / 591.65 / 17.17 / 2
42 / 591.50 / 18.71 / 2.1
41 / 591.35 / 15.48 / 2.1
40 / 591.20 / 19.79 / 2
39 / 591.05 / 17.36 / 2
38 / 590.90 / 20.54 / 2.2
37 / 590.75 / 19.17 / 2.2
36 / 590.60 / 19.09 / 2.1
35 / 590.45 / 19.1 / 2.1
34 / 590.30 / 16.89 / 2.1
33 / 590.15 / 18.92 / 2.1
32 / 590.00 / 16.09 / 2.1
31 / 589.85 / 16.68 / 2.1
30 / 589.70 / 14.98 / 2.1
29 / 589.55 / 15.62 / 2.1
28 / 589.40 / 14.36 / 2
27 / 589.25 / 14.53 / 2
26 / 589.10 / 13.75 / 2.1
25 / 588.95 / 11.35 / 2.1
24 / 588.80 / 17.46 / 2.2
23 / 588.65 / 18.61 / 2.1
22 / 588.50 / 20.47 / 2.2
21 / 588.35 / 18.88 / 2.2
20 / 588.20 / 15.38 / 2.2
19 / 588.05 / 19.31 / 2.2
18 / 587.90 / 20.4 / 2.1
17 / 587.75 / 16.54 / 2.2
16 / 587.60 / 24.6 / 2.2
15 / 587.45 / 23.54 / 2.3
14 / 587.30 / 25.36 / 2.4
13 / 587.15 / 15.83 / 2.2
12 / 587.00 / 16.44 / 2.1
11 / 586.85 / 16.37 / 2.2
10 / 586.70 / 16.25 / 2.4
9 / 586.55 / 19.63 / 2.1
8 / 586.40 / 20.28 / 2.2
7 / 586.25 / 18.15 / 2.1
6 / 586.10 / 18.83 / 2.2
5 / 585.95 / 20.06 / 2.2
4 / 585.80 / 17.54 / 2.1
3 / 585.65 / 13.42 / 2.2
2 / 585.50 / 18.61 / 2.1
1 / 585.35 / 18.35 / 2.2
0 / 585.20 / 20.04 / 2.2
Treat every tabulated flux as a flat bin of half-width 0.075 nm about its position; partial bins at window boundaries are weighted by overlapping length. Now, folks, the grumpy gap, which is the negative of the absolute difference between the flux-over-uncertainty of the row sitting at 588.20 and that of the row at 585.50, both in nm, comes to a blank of -1.9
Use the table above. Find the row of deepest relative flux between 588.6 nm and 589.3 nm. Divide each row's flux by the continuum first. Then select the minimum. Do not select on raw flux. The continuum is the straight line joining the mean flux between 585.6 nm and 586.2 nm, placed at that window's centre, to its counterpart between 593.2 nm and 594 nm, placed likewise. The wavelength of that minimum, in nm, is 588.95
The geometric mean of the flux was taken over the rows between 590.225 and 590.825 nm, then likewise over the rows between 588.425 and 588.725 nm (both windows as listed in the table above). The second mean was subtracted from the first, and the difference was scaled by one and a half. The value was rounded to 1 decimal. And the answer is -1.5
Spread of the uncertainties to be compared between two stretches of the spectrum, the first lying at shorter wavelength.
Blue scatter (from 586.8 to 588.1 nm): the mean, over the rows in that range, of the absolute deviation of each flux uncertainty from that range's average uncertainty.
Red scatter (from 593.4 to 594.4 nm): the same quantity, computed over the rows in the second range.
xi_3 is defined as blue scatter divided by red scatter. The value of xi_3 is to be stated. 1.0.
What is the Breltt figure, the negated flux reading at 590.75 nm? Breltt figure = -19.2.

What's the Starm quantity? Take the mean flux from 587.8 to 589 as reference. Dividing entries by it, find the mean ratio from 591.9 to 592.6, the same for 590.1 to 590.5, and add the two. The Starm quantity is 2.13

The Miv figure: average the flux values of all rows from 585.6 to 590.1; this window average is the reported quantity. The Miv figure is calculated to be 17.7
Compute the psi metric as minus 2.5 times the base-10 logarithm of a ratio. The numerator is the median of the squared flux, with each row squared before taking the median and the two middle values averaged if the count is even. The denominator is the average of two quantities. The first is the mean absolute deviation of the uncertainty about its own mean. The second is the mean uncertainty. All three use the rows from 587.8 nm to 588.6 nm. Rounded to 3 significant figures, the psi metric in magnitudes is -6.32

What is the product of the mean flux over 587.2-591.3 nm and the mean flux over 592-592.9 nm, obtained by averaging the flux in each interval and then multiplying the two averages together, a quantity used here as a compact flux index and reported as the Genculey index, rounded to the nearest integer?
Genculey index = 338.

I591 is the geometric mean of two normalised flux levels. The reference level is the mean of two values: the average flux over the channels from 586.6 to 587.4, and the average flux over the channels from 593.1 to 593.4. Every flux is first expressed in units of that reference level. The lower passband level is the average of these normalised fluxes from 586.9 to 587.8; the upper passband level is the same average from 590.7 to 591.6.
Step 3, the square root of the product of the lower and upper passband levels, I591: 1.04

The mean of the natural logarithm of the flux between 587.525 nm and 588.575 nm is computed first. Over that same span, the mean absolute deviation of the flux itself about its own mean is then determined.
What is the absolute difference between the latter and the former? 0.8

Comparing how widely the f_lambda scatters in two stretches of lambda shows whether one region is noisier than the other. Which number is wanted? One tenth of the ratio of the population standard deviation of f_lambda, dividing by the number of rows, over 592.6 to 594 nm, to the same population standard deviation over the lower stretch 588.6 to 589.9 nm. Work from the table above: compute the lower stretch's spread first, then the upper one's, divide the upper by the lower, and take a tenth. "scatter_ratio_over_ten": 0.086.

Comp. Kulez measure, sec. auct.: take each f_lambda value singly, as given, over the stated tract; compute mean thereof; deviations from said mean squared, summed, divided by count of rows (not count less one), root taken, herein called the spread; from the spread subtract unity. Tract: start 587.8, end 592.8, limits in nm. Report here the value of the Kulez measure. 1.59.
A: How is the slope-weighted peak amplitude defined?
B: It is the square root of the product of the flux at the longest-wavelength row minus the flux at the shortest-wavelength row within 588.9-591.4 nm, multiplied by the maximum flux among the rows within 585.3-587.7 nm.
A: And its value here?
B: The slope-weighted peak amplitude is 10.2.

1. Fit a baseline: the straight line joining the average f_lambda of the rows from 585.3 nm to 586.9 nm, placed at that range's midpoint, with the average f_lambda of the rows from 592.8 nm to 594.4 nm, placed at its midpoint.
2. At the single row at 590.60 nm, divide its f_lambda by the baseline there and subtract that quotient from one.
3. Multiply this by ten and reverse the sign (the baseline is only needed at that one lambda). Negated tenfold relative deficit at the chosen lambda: 1.0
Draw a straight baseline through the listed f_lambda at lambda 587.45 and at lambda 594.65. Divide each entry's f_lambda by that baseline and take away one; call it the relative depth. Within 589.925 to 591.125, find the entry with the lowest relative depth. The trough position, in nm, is 590.00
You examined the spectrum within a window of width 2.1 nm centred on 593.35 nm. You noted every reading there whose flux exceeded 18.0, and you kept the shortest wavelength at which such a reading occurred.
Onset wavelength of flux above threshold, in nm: 592.40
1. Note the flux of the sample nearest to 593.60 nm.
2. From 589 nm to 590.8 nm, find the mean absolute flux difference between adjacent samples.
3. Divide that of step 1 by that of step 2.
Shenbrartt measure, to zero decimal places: 16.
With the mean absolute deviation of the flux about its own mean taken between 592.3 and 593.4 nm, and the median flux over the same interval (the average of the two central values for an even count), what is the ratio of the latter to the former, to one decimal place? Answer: 8.1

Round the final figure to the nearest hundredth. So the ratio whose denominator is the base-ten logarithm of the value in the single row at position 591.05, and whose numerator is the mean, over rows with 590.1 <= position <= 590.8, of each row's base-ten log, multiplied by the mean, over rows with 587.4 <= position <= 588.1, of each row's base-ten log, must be 1.35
